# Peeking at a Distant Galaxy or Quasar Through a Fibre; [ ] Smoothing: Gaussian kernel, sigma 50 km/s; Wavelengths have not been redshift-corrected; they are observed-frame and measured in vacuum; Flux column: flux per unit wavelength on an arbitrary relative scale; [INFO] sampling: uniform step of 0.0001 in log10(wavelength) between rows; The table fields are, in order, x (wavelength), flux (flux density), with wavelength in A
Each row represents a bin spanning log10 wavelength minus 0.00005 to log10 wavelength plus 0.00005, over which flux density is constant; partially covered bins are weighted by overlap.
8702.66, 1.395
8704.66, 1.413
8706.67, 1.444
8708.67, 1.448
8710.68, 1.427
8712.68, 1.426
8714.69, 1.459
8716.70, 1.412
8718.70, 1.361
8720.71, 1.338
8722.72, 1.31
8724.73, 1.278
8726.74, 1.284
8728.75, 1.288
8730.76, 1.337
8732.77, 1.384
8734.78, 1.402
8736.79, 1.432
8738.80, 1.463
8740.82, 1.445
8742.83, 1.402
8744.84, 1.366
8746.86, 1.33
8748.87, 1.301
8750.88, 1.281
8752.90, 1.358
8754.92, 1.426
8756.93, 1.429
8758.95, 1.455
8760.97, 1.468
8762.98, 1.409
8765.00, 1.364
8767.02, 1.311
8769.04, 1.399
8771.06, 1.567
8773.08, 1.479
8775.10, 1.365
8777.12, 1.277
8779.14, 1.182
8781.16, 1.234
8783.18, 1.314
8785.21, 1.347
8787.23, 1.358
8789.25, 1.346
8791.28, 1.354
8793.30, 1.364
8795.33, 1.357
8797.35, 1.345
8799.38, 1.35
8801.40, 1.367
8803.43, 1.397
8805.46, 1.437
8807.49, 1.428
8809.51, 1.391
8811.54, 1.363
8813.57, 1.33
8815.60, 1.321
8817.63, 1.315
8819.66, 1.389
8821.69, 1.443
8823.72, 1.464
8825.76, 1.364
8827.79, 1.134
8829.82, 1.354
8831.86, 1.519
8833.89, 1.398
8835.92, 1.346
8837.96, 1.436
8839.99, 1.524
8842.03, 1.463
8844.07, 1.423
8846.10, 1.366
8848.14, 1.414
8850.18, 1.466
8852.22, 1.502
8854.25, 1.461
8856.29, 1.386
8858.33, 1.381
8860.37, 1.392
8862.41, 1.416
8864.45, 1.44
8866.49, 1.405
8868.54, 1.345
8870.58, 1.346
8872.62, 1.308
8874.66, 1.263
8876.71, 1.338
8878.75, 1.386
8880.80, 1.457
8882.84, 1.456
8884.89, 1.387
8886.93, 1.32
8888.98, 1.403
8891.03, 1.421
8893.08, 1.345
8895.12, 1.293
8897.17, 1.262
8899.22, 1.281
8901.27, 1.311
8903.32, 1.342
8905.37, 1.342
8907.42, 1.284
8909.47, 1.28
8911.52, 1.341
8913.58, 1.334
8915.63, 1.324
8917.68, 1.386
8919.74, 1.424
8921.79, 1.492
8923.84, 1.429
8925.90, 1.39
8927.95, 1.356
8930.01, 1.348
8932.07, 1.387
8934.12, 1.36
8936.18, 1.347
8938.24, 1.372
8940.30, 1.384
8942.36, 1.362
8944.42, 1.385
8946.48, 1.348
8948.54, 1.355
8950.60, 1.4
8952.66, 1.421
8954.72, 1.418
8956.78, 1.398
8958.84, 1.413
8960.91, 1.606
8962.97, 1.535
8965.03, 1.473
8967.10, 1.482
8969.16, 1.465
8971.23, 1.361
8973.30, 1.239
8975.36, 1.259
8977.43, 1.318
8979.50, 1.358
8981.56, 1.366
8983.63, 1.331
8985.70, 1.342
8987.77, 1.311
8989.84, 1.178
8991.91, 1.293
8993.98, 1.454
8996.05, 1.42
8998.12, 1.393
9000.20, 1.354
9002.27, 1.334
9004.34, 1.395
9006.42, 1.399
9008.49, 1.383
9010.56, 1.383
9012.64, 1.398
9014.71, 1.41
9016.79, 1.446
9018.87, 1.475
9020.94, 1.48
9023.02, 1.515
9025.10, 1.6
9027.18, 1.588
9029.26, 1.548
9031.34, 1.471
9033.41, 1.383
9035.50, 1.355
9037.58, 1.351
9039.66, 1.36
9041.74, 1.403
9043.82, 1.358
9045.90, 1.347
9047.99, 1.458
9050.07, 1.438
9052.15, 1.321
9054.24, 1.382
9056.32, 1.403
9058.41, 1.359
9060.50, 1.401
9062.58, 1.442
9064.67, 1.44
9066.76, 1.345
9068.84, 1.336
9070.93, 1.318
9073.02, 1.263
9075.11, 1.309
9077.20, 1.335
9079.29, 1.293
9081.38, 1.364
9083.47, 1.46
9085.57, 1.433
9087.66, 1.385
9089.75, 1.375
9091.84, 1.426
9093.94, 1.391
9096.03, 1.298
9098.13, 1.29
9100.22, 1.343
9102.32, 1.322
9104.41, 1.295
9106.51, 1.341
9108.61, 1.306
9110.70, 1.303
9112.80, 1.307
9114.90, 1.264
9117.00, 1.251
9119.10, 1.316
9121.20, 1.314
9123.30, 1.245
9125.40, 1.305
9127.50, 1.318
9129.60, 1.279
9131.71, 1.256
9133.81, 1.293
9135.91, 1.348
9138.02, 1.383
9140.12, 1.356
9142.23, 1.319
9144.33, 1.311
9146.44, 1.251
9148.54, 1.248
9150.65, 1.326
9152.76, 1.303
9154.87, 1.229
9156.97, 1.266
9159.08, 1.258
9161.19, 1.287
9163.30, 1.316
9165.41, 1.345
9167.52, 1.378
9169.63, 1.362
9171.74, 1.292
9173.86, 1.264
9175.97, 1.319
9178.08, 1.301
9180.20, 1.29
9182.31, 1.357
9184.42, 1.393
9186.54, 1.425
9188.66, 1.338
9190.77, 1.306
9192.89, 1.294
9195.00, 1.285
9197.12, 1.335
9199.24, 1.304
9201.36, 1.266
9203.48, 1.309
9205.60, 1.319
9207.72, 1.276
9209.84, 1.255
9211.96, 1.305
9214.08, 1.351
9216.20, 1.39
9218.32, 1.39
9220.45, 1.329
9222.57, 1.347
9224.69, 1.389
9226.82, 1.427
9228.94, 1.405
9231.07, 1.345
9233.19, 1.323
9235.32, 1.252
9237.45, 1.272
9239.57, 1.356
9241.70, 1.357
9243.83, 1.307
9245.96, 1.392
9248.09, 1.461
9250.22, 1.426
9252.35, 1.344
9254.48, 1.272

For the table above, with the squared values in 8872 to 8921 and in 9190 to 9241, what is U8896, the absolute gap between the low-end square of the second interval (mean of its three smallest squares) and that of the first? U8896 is 0.03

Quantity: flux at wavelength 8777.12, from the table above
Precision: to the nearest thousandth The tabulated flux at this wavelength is 1.277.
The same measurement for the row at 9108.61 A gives 1.306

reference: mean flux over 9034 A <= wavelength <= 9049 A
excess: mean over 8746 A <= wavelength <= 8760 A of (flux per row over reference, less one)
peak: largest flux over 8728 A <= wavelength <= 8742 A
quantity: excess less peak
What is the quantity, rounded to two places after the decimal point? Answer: -1.47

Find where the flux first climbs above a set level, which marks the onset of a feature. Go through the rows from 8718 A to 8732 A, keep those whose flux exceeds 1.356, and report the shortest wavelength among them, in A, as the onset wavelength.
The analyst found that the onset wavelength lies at 8718.70 A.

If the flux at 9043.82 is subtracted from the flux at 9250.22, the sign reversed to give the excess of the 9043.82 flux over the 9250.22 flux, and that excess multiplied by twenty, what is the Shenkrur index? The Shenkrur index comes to -1.4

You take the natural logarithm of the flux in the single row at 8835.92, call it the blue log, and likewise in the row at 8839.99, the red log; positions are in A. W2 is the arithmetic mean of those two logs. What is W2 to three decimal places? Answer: 0.359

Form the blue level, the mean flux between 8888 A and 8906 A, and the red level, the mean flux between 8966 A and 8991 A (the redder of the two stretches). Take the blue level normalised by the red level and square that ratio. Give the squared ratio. 1.00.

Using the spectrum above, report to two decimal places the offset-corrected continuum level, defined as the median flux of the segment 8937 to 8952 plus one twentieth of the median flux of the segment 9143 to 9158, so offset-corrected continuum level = 1.44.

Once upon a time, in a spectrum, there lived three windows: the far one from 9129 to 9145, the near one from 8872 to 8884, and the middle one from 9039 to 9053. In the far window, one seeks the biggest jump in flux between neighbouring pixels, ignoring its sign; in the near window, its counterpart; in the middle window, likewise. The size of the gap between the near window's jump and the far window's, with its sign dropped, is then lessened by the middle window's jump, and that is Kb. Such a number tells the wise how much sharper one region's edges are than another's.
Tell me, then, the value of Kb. -0.10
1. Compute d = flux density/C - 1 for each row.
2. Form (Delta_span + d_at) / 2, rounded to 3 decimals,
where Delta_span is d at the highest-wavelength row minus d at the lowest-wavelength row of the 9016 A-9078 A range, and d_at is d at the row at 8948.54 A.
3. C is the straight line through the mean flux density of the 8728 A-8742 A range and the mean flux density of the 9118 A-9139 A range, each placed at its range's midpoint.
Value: -0.033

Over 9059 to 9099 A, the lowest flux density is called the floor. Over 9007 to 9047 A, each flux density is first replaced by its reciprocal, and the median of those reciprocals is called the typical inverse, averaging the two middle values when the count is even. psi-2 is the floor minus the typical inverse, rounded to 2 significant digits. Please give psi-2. 0.55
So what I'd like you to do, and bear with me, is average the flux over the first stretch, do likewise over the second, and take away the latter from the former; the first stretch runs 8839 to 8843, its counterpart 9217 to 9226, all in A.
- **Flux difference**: 0.13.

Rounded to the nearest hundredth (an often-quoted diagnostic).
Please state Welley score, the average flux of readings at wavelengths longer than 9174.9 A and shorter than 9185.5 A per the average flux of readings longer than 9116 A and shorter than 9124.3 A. 1.04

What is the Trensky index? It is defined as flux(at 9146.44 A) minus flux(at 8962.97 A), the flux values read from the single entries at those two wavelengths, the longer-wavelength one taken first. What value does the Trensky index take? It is -0.28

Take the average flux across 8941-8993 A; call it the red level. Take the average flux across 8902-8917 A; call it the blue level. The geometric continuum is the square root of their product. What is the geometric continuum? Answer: 1.35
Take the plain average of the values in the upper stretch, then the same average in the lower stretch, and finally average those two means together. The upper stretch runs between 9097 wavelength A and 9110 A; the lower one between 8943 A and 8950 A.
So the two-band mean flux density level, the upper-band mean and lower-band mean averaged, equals 1.34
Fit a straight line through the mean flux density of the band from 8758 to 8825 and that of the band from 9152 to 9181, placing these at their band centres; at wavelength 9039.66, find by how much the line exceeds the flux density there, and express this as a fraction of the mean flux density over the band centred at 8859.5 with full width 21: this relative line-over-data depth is -0.025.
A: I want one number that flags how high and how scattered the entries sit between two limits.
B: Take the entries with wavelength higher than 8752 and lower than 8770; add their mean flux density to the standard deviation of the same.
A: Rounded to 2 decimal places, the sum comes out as 1.45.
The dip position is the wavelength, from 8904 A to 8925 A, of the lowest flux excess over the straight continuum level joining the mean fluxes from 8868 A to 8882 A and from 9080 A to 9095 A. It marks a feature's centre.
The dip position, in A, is 8909.47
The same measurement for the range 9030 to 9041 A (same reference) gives 9037.58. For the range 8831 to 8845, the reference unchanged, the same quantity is 8835.92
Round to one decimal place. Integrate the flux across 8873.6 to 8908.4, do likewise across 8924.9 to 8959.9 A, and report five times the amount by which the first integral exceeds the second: -7.1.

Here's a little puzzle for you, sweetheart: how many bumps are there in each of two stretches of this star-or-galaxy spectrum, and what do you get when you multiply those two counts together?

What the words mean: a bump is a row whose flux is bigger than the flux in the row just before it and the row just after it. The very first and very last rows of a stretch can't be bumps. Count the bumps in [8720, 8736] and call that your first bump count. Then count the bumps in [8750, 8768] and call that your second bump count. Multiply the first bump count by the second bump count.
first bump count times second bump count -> 0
